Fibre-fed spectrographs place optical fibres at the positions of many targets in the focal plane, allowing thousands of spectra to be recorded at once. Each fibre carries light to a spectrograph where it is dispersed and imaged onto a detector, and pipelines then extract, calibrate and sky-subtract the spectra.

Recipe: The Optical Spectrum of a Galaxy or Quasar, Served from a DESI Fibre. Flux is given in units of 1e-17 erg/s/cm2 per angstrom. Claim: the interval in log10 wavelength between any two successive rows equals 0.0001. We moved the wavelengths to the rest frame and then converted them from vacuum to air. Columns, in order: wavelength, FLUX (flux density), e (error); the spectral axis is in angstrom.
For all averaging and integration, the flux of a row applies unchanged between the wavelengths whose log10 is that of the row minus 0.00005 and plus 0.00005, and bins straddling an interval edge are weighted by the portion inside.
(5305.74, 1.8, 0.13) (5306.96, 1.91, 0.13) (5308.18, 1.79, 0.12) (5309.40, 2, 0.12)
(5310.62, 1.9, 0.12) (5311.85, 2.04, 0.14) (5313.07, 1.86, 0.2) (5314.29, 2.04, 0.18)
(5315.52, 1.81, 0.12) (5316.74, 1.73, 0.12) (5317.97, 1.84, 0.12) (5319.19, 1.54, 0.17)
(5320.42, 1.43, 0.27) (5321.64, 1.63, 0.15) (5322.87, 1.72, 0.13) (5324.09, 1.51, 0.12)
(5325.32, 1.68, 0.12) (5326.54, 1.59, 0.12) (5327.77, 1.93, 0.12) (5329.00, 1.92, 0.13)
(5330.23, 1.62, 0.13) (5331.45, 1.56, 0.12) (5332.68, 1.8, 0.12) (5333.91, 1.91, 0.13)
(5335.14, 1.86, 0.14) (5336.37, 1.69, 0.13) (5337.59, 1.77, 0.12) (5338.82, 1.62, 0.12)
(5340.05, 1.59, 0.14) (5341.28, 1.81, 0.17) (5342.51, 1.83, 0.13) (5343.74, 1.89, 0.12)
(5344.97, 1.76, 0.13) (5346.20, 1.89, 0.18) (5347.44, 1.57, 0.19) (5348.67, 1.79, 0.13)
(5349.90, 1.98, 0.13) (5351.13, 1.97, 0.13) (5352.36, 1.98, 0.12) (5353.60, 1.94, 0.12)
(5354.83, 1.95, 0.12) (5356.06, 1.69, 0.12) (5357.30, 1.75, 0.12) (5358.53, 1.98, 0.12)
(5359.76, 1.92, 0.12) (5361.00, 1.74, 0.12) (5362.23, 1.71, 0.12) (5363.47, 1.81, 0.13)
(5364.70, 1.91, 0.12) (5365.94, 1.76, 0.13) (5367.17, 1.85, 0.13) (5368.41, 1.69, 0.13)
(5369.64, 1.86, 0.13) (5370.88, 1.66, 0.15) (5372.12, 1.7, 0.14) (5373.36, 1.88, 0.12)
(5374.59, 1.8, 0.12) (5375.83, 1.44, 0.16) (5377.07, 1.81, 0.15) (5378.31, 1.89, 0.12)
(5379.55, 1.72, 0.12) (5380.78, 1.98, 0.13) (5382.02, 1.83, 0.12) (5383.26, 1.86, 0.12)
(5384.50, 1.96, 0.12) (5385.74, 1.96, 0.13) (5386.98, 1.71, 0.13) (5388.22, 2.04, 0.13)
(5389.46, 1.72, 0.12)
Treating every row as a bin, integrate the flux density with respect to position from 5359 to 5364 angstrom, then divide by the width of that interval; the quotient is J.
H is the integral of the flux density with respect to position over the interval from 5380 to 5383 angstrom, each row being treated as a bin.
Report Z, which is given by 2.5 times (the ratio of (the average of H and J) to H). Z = 1.65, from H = 6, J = 1.80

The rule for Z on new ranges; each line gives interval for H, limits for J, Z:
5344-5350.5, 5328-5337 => 1.44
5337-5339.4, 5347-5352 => 1.82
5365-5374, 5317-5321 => 1.38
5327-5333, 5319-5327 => 1.44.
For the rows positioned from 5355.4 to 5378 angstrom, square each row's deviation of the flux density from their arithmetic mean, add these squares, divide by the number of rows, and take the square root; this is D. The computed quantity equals 0.12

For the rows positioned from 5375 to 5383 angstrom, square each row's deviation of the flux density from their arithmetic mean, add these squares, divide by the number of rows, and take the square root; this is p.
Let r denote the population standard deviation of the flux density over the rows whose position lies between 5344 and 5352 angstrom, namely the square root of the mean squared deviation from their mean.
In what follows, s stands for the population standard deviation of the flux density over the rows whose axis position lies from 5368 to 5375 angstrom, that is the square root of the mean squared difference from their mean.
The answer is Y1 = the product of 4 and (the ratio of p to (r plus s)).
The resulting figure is 3.0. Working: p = 0.171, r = 0.14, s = 0.086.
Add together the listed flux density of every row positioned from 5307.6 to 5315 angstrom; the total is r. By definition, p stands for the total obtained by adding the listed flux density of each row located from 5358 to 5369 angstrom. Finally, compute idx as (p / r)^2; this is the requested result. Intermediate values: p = 16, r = 12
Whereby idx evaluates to 2.0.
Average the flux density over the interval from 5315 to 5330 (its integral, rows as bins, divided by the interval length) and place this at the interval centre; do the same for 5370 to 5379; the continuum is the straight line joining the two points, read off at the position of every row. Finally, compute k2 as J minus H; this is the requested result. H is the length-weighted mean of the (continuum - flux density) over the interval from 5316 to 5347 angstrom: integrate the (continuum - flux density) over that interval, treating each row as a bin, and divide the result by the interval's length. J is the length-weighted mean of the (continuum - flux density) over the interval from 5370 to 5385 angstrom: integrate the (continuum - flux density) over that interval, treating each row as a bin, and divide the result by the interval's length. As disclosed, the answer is -0.025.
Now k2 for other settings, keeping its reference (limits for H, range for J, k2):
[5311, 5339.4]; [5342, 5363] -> -0.072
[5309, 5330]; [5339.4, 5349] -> 0.028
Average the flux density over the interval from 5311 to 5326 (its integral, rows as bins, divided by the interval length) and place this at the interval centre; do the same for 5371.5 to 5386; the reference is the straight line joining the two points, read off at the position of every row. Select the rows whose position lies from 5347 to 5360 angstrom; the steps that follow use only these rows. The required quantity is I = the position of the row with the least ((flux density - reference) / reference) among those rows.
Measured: 5347.44 angstrom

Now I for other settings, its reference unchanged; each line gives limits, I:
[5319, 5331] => 5320.42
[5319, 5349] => 5320.42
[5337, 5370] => 5347.44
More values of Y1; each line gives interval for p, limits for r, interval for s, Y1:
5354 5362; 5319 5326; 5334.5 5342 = 2.3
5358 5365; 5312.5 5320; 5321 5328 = 1.4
